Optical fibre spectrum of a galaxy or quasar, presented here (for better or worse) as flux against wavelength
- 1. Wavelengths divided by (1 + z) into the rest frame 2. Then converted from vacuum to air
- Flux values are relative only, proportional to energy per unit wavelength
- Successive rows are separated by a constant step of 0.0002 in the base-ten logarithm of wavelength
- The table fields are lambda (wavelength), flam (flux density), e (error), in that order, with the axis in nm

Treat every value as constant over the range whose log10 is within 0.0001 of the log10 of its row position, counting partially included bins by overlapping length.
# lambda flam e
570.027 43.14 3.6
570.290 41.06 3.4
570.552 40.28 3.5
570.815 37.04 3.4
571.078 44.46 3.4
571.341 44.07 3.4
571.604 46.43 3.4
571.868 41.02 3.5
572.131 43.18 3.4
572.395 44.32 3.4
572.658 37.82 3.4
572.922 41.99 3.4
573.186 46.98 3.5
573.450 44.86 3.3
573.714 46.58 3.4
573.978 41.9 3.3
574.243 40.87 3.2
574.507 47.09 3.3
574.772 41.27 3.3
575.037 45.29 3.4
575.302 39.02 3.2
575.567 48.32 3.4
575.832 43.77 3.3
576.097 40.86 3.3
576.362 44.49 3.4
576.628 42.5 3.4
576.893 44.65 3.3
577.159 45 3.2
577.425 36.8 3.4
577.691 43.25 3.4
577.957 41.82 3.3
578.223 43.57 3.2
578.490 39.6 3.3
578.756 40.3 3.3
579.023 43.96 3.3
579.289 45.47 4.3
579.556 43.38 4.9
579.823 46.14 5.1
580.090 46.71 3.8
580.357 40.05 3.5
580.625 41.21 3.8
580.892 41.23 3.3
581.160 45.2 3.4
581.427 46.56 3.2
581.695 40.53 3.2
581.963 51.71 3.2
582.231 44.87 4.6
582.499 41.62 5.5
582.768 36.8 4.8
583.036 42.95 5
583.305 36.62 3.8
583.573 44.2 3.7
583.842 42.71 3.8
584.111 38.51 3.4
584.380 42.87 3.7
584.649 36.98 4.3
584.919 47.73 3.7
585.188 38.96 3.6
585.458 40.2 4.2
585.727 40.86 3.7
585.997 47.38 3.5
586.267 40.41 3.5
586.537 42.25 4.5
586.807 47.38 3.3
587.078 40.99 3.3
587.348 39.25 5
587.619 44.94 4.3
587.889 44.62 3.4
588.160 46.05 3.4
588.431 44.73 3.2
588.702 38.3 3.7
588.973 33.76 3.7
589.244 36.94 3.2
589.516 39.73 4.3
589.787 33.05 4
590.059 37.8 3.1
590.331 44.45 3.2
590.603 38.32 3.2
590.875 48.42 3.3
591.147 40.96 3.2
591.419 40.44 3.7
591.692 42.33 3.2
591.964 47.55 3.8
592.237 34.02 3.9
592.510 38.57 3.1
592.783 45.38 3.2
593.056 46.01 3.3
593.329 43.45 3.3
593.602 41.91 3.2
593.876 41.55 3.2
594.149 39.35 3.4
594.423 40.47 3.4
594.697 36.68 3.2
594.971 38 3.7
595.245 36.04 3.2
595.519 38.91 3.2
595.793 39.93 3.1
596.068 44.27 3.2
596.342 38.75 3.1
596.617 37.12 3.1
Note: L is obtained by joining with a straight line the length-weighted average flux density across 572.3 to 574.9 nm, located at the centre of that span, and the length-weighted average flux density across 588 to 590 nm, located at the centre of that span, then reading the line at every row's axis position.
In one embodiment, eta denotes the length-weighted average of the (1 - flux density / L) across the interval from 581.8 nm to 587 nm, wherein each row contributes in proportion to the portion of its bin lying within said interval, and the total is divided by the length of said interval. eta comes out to -0.052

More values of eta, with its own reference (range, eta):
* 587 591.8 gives -0.051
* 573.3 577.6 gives -0.012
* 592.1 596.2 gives -0.075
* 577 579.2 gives 0.004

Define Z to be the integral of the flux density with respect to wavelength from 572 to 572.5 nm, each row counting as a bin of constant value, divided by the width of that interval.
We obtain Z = 43.7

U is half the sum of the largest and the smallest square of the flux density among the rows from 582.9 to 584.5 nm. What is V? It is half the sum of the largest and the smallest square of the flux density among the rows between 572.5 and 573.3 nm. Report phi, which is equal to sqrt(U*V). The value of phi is 1731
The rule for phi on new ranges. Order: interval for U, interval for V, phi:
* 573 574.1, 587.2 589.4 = 1797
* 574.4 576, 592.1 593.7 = 1777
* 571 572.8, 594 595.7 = 1623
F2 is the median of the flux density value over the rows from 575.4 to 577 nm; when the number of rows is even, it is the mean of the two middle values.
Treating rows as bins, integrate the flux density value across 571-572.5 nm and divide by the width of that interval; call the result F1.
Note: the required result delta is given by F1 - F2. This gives 0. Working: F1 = 43.9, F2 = 44.1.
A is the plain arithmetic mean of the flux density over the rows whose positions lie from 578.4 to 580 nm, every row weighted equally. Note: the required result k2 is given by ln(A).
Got 3.76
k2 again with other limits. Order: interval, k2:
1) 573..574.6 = 3.80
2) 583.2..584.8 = 3.70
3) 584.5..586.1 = 3.74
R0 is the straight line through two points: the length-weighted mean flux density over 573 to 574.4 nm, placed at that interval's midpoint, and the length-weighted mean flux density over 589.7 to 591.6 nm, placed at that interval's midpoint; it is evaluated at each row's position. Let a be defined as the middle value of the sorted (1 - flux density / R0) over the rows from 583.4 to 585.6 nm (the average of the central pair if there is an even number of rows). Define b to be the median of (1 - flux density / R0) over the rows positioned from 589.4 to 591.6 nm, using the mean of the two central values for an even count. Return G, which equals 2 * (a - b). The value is -0.01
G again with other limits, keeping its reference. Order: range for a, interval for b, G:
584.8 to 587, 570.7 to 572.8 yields -0.04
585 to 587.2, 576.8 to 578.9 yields -0.01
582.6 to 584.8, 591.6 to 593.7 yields 0.20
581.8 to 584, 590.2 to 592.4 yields 0.02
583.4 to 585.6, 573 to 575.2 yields 0.07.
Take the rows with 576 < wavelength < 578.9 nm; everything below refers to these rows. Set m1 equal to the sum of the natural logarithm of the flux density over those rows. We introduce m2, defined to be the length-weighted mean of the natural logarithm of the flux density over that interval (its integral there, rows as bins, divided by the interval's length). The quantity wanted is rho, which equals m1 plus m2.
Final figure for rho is 44.9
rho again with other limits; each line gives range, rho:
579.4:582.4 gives 45.5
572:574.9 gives 45.2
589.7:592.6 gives 44.3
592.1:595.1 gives 44.4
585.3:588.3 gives 45.1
